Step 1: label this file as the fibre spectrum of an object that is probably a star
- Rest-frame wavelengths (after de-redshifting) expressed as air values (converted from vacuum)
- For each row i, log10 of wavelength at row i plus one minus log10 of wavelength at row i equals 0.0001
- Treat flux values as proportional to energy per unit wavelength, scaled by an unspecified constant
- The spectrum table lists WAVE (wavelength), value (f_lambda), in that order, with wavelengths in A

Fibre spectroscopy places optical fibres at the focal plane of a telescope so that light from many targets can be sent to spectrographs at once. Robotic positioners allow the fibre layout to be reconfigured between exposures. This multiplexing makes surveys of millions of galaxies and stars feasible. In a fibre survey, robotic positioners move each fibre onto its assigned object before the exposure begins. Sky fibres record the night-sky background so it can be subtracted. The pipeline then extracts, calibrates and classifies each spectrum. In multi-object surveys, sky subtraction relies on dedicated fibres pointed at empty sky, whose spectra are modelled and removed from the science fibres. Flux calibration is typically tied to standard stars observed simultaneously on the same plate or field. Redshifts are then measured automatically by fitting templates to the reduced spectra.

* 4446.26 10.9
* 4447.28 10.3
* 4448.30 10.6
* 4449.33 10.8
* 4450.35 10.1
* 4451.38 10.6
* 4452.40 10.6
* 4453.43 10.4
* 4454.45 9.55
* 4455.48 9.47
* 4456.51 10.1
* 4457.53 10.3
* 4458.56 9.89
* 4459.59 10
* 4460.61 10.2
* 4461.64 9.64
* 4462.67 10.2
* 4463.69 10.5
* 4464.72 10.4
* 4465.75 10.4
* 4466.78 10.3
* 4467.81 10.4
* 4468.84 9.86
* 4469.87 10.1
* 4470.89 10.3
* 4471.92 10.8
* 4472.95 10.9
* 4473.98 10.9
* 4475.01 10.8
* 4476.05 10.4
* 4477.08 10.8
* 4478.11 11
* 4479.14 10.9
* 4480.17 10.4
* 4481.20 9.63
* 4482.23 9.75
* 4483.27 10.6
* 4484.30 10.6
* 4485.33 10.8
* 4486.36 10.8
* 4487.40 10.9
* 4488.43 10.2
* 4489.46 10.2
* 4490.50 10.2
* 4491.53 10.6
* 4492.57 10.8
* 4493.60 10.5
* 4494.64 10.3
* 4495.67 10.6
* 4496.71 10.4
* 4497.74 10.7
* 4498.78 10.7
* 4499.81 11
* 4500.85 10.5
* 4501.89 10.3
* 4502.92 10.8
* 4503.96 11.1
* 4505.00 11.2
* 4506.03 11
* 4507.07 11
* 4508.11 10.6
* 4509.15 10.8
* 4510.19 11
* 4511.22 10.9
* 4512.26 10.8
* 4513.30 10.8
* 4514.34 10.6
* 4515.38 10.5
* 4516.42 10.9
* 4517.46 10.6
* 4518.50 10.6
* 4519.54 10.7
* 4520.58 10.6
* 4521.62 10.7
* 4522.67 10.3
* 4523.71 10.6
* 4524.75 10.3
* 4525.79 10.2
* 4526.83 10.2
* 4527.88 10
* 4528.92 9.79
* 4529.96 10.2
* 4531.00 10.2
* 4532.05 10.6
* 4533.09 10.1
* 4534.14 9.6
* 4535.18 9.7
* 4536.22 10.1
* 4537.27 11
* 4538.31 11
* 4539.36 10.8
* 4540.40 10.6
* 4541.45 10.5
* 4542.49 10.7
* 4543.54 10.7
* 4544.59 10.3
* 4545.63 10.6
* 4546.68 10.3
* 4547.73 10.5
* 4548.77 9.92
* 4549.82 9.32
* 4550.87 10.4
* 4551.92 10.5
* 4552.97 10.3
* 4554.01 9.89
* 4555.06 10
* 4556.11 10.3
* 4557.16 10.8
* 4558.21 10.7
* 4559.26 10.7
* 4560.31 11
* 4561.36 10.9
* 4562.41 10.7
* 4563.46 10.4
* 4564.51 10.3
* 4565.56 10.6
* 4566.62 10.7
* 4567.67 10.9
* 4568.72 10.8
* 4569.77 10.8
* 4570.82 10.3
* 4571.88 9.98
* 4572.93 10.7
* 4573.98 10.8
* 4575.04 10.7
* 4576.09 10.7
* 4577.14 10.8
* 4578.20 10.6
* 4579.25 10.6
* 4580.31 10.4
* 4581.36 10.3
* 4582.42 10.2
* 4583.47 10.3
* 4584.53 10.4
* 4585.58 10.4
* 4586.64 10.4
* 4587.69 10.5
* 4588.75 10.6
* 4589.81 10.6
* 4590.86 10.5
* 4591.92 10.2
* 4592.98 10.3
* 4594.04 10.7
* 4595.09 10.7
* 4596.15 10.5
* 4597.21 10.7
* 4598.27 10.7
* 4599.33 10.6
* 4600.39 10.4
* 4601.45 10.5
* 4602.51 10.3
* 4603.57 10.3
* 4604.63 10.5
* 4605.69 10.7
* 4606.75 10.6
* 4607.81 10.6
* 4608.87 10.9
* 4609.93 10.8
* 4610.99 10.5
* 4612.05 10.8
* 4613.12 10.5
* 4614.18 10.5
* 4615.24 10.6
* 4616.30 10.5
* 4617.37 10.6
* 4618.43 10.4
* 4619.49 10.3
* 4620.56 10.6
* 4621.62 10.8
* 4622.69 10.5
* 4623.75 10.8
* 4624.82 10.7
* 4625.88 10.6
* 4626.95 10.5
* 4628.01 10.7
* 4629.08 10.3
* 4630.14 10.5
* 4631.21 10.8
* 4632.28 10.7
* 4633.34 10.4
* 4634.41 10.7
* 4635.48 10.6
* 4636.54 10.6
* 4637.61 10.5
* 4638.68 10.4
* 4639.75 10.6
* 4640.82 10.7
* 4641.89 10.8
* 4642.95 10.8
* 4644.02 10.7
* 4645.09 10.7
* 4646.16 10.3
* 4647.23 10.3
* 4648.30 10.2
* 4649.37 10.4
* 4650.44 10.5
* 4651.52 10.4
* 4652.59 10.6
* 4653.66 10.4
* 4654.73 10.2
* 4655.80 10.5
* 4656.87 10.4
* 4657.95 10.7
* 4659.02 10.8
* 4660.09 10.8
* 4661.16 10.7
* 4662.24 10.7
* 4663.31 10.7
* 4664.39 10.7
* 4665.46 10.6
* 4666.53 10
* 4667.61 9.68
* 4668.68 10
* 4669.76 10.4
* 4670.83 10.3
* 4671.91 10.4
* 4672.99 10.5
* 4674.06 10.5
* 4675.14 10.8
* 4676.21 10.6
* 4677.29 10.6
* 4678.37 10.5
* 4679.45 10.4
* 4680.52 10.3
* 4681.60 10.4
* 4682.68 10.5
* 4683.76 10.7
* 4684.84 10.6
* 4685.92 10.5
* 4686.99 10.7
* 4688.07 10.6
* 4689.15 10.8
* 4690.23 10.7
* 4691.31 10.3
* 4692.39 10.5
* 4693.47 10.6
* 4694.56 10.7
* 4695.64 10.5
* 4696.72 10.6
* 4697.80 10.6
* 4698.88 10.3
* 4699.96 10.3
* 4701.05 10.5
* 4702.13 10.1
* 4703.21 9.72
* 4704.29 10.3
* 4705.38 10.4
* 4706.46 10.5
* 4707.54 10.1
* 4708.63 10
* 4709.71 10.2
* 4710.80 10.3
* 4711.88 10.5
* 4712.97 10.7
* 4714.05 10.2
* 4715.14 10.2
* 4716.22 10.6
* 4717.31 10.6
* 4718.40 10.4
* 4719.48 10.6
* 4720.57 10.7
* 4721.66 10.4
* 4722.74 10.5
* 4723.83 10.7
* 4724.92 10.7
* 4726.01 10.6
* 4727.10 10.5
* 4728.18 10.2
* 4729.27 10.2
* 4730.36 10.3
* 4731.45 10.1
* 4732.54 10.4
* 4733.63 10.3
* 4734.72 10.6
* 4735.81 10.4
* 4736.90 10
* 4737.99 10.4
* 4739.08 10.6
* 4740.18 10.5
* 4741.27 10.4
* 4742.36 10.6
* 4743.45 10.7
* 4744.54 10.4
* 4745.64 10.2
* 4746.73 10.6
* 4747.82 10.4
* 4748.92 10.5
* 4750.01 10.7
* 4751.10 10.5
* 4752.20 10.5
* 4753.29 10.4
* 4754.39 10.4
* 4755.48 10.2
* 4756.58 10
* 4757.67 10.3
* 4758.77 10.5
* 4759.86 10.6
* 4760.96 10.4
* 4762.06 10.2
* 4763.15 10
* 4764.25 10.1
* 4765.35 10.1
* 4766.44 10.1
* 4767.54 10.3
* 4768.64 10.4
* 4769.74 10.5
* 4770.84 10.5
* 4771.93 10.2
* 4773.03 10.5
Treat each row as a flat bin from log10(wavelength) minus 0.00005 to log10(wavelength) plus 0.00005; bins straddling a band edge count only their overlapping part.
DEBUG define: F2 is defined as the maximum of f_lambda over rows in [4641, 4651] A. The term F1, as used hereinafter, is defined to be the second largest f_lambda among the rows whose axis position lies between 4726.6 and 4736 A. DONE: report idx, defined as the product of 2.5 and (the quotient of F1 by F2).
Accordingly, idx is 2.431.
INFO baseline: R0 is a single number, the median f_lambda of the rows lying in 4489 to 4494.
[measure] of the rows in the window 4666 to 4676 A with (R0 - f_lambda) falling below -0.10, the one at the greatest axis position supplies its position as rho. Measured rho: 4675.14 A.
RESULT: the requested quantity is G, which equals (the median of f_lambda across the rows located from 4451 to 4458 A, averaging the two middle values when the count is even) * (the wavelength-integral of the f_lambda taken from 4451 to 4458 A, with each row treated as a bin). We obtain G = 731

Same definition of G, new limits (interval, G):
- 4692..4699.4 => 827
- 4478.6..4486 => 816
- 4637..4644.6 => 865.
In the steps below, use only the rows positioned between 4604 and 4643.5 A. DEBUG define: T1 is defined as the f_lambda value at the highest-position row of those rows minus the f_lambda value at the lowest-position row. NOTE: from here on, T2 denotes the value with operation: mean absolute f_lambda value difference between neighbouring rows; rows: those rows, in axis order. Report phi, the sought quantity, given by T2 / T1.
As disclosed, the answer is 0.6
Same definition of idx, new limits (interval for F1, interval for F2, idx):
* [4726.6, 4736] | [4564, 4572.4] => 2.408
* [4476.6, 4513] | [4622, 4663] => 2.569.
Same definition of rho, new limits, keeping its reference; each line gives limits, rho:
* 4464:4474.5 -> 4473.98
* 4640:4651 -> 4645.09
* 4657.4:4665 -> 4664.39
